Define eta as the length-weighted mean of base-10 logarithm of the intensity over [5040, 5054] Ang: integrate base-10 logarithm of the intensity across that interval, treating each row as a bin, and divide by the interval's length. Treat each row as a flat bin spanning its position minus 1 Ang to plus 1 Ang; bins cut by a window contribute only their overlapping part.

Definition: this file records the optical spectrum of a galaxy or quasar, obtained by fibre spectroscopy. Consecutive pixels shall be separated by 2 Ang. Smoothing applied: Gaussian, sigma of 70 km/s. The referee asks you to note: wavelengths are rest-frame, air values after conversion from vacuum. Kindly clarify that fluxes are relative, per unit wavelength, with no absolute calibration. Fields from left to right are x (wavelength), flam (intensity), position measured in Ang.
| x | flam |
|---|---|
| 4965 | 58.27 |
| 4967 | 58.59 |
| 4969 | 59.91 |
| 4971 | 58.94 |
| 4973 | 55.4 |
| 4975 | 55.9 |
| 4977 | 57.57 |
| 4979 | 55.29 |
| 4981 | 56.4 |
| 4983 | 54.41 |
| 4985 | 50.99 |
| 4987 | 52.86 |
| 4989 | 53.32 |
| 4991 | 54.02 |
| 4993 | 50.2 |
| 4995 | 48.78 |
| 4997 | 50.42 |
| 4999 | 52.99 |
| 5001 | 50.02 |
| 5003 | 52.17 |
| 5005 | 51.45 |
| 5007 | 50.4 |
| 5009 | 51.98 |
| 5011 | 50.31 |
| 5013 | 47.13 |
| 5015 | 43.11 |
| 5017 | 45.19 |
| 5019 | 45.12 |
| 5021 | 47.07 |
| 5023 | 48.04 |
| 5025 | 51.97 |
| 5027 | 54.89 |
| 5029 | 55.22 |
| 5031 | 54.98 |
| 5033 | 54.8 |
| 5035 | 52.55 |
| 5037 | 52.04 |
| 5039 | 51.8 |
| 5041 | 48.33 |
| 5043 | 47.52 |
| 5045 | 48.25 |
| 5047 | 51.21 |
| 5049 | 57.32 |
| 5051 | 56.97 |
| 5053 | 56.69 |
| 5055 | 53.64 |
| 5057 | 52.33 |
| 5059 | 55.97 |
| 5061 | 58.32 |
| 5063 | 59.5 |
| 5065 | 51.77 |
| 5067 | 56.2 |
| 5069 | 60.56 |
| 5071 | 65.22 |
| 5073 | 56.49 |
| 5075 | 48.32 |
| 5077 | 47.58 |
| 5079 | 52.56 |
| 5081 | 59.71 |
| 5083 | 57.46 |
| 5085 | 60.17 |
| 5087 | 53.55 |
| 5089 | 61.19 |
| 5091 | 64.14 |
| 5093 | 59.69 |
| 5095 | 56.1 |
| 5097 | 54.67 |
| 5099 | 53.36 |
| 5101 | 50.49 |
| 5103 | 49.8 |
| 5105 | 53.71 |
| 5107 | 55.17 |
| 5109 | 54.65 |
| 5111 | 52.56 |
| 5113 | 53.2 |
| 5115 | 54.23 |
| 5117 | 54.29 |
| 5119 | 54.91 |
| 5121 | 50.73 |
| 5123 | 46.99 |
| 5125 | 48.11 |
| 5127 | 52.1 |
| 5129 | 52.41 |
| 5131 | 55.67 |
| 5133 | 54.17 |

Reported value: 1.717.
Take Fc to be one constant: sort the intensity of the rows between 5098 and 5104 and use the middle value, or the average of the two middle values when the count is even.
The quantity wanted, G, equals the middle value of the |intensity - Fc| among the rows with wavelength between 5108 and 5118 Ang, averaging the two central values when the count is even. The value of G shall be 3.7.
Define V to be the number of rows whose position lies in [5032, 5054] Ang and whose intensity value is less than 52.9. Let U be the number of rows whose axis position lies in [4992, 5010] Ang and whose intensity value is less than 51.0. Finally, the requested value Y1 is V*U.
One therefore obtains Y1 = 35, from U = 5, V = 7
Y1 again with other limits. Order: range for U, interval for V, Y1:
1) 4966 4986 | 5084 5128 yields 7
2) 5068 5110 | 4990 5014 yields 40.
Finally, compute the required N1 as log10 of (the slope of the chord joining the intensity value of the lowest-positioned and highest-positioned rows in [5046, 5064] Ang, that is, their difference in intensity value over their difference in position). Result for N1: -0.3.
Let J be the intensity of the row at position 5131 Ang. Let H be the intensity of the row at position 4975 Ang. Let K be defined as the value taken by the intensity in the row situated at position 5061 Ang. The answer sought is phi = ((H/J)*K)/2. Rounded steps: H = 55.9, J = 55.67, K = 58.32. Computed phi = 29.3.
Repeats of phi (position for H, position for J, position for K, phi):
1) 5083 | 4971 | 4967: 28.6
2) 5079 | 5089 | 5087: 23.0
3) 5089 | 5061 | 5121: 26.6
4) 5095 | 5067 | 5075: 24.1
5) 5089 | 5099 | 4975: 32.1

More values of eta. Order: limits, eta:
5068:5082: 1.744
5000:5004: 1.708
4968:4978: 1.760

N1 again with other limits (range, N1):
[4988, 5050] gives -1.2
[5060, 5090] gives -1.0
